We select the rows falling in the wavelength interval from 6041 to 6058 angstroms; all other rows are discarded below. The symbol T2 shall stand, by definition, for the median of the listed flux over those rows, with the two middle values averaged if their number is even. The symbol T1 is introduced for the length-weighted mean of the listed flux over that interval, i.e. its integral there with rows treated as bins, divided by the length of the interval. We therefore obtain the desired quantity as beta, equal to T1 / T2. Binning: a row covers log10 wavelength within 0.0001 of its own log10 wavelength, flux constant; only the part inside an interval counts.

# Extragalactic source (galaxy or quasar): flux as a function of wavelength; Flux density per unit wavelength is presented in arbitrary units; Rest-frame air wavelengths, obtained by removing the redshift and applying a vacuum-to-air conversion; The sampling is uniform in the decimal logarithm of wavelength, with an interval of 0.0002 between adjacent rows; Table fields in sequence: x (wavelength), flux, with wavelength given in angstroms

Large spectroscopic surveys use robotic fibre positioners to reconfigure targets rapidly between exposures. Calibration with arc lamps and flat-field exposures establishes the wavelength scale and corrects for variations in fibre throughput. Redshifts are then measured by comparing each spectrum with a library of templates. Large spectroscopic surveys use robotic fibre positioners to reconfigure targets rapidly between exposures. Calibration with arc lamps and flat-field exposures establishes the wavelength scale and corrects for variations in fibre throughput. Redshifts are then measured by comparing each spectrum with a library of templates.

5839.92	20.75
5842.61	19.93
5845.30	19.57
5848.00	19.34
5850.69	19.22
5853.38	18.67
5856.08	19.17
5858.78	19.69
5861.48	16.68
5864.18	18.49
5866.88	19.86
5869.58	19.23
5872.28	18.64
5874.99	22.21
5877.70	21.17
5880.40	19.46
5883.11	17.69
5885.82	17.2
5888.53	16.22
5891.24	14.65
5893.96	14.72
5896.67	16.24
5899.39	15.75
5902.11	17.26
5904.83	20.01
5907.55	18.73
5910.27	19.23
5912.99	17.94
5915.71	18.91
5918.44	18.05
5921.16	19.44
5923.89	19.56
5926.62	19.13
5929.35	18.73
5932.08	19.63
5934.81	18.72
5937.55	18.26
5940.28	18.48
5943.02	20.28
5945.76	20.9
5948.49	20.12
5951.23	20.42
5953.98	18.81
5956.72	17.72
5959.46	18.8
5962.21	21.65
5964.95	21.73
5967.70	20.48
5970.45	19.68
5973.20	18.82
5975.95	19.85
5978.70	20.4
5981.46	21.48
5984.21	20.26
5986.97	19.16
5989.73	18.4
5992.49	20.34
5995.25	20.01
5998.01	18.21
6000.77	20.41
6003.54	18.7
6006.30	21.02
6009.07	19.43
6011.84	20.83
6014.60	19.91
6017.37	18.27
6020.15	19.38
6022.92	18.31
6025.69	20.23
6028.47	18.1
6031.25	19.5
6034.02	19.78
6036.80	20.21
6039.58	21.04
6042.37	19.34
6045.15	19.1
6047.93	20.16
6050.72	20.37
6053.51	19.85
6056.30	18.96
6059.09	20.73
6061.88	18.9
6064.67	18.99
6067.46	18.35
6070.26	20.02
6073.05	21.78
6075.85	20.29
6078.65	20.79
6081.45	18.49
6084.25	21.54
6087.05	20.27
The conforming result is 1.00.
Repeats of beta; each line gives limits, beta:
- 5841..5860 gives 1.00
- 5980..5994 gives 0.98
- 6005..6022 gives 1.00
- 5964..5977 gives 1.01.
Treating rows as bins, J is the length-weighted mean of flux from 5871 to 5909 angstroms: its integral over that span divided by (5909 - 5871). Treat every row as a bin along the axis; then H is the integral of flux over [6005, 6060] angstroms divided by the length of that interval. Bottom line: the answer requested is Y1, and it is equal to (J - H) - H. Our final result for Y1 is -21.6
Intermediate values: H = 19.7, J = 17.9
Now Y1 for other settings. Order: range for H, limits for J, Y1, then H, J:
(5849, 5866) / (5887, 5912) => -20.4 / 18.7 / 17.0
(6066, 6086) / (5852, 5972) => -21.5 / 20.2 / 18.8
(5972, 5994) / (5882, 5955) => -21.4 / 19.8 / 18.3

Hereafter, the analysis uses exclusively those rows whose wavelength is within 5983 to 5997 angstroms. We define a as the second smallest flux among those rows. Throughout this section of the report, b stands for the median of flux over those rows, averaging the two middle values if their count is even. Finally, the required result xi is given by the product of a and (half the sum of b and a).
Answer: 375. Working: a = 19.16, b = 20.0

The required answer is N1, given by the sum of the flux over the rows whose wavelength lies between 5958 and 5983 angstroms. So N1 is 183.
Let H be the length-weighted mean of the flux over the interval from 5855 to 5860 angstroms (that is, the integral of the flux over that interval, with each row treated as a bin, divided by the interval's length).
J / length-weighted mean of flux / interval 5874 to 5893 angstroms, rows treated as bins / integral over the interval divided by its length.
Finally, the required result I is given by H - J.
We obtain 1.2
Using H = 19.4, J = 18.2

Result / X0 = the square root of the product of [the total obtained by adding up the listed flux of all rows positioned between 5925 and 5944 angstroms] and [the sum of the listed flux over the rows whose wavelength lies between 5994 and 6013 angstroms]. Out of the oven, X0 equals 136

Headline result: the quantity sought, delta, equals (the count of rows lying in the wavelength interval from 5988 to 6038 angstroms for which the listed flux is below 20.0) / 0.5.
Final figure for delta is 22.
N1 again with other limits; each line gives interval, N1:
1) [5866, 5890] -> 172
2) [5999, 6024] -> 176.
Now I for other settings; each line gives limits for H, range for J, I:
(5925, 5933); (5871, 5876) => -1.2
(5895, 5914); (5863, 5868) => -1.3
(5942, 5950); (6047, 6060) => 0.5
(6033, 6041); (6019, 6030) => 1.3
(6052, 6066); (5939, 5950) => -0.5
